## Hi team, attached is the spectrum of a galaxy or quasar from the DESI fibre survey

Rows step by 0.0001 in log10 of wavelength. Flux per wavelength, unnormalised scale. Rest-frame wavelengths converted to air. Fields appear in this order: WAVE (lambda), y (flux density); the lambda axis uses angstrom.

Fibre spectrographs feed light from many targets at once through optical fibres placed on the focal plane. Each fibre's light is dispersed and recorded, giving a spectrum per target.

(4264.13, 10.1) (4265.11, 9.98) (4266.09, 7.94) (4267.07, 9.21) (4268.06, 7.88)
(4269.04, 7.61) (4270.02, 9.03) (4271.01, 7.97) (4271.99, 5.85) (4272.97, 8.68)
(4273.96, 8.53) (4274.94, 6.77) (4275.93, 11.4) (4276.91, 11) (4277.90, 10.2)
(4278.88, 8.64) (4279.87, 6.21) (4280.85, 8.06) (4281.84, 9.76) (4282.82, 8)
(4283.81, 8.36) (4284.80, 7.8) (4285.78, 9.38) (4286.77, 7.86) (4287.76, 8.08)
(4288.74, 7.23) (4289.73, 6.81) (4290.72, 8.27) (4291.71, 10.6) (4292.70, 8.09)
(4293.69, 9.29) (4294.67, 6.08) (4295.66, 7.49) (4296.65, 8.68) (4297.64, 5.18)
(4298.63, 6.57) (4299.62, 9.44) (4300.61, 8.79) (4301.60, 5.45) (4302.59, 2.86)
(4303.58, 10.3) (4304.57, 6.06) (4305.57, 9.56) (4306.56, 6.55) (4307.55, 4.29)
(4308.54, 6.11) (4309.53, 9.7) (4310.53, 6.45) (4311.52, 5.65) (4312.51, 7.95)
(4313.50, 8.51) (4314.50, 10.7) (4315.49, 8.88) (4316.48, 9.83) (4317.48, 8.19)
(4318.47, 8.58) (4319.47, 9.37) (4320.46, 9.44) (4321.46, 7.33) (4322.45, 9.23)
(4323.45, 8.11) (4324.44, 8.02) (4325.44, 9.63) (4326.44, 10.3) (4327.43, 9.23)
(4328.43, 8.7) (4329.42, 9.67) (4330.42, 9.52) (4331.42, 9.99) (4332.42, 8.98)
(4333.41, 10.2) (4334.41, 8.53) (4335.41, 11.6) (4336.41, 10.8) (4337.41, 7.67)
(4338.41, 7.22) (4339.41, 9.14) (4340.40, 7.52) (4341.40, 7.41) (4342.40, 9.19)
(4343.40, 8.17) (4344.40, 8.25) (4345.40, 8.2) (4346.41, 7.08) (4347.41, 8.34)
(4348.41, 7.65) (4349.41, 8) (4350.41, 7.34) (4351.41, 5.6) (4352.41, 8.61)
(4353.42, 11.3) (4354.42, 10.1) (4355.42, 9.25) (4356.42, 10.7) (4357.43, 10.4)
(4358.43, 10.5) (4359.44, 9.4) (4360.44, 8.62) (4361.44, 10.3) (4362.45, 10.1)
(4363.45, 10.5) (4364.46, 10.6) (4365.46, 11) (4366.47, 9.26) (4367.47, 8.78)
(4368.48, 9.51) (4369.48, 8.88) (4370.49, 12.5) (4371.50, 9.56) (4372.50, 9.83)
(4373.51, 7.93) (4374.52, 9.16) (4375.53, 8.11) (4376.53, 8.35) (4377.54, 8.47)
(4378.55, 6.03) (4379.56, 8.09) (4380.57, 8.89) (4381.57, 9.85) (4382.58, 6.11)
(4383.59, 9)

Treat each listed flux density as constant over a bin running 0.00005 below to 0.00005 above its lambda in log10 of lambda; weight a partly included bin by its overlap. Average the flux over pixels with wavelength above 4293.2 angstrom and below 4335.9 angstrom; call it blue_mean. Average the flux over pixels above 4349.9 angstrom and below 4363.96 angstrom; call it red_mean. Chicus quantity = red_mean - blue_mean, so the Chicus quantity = 1.2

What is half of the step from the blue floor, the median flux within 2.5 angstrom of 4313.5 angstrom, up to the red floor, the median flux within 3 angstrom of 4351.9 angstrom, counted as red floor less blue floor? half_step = -0.10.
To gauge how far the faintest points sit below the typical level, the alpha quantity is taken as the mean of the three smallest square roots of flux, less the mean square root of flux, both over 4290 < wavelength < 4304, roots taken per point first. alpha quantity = -0.63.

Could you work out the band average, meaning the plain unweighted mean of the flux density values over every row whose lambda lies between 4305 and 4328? 8.3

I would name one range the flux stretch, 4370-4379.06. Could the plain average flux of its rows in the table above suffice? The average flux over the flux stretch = 8.9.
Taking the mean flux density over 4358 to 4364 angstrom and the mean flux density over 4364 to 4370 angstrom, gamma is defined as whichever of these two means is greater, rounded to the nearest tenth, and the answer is 9.9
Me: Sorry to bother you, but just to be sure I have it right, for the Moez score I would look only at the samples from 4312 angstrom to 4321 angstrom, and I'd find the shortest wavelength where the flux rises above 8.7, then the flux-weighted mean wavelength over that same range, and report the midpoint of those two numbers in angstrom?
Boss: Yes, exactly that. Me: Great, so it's 4315.5 angstrom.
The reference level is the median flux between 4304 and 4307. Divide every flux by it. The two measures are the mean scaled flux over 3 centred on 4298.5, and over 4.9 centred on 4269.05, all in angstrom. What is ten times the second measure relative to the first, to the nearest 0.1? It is 11.8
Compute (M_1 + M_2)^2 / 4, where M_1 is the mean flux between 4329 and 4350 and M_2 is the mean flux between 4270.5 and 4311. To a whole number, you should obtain 69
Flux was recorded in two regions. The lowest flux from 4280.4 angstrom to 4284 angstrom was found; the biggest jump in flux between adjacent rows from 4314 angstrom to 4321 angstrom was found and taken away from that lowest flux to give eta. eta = 6.2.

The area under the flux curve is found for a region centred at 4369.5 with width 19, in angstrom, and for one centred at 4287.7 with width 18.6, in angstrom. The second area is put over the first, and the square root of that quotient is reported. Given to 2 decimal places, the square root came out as 0.92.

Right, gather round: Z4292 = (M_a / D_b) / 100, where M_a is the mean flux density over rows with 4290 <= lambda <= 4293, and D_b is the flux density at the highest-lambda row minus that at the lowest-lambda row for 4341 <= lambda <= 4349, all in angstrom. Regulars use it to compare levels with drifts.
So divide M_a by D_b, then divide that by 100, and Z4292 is 0.37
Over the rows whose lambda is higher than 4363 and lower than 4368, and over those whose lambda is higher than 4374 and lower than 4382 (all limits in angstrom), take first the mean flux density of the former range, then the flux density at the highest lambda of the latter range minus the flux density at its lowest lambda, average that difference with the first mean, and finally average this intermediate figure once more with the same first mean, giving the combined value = 7.7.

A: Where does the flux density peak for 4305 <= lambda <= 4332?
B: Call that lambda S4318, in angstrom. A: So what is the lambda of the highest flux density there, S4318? 4314.50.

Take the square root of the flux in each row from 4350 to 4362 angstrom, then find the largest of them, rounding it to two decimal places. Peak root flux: 3.36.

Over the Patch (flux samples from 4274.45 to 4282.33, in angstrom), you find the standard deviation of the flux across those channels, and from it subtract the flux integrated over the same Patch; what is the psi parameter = -69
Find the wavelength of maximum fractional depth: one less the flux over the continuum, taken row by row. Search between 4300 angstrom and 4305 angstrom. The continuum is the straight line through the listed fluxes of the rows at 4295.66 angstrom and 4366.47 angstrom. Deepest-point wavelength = 4302.59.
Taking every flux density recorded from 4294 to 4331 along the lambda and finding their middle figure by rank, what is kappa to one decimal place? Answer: 8.6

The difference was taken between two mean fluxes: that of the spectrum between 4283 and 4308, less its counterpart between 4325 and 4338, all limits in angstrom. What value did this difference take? -2.0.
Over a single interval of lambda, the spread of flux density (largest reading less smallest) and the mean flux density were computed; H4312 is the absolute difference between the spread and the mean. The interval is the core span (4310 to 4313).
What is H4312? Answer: 4.4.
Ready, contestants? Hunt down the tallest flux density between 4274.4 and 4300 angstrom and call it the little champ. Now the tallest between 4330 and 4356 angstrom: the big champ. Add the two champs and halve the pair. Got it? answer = 11.50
